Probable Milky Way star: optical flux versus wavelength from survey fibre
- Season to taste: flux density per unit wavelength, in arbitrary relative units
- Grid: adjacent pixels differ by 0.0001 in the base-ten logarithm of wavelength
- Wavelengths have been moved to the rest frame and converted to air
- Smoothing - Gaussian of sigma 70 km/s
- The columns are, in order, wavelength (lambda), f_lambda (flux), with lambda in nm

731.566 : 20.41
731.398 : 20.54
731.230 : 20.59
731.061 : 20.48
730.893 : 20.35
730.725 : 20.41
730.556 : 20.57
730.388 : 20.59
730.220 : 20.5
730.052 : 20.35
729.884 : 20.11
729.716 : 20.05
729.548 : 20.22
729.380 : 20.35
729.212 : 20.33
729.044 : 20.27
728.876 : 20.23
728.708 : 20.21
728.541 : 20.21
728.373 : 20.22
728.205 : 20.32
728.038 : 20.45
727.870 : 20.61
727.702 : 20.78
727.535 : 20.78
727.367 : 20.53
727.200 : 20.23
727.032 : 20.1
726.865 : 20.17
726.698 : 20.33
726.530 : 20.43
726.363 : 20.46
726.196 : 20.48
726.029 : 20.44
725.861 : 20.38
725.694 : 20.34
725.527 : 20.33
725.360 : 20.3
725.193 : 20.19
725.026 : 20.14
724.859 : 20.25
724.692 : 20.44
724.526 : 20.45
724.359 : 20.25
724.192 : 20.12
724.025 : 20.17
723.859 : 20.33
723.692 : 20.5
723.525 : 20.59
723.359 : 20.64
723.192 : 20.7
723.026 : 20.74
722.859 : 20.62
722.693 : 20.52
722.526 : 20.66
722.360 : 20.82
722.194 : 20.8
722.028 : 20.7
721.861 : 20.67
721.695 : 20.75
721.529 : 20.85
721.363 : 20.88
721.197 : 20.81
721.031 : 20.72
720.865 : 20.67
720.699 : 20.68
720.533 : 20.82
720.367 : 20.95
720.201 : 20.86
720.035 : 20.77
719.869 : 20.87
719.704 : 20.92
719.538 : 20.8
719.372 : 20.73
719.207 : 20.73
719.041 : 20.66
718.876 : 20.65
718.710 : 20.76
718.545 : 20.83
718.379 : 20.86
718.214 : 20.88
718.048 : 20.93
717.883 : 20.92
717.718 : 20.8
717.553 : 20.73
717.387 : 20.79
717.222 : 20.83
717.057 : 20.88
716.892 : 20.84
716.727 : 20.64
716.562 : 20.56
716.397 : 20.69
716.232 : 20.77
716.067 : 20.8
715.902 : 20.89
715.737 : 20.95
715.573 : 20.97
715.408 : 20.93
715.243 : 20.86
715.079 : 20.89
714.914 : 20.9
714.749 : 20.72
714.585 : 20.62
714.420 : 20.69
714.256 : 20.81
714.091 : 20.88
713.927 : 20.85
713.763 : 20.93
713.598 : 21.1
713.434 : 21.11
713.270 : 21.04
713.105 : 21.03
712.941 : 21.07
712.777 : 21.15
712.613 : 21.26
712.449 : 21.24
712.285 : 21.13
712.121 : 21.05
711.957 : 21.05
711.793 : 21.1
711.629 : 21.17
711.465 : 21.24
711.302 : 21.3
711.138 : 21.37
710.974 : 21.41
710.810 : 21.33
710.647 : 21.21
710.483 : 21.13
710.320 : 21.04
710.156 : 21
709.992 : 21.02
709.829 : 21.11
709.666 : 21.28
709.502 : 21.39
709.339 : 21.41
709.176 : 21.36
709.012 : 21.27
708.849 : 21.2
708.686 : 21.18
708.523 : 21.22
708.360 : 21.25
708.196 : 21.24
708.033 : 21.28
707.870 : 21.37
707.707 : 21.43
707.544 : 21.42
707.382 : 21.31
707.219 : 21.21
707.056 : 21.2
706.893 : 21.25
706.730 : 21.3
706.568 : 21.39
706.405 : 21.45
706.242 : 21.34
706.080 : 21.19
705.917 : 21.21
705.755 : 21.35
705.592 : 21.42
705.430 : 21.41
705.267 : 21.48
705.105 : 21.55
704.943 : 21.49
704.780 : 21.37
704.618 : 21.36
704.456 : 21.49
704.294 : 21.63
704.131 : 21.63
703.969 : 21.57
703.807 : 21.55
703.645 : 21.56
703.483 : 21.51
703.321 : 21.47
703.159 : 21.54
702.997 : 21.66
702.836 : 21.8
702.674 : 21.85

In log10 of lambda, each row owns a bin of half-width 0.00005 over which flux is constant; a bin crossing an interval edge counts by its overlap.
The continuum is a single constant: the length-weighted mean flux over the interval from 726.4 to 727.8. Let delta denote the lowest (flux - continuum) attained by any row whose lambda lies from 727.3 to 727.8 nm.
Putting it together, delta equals 0.1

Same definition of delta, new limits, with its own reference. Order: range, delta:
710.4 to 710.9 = 0.7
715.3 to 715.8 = 0.5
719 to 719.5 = 0.2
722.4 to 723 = 0.1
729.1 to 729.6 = -0.2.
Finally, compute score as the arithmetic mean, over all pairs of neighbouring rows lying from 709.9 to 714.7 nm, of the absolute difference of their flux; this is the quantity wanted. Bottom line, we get 0.066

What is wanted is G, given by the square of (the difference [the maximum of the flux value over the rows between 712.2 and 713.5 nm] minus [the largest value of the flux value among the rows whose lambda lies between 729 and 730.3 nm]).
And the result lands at 0.58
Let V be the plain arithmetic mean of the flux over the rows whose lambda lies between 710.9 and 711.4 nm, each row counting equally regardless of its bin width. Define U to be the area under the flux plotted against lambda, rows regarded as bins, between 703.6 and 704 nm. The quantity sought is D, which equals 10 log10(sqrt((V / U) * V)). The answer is 8.62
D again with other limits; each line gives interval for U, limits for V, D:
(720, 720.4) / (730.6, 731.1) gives 8.49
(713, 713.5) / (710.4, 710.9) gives 8.16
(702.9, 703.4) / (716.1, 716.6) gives 7.99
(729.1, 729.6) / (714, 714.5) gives 8.15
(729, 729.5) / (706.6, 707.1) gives 8.24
